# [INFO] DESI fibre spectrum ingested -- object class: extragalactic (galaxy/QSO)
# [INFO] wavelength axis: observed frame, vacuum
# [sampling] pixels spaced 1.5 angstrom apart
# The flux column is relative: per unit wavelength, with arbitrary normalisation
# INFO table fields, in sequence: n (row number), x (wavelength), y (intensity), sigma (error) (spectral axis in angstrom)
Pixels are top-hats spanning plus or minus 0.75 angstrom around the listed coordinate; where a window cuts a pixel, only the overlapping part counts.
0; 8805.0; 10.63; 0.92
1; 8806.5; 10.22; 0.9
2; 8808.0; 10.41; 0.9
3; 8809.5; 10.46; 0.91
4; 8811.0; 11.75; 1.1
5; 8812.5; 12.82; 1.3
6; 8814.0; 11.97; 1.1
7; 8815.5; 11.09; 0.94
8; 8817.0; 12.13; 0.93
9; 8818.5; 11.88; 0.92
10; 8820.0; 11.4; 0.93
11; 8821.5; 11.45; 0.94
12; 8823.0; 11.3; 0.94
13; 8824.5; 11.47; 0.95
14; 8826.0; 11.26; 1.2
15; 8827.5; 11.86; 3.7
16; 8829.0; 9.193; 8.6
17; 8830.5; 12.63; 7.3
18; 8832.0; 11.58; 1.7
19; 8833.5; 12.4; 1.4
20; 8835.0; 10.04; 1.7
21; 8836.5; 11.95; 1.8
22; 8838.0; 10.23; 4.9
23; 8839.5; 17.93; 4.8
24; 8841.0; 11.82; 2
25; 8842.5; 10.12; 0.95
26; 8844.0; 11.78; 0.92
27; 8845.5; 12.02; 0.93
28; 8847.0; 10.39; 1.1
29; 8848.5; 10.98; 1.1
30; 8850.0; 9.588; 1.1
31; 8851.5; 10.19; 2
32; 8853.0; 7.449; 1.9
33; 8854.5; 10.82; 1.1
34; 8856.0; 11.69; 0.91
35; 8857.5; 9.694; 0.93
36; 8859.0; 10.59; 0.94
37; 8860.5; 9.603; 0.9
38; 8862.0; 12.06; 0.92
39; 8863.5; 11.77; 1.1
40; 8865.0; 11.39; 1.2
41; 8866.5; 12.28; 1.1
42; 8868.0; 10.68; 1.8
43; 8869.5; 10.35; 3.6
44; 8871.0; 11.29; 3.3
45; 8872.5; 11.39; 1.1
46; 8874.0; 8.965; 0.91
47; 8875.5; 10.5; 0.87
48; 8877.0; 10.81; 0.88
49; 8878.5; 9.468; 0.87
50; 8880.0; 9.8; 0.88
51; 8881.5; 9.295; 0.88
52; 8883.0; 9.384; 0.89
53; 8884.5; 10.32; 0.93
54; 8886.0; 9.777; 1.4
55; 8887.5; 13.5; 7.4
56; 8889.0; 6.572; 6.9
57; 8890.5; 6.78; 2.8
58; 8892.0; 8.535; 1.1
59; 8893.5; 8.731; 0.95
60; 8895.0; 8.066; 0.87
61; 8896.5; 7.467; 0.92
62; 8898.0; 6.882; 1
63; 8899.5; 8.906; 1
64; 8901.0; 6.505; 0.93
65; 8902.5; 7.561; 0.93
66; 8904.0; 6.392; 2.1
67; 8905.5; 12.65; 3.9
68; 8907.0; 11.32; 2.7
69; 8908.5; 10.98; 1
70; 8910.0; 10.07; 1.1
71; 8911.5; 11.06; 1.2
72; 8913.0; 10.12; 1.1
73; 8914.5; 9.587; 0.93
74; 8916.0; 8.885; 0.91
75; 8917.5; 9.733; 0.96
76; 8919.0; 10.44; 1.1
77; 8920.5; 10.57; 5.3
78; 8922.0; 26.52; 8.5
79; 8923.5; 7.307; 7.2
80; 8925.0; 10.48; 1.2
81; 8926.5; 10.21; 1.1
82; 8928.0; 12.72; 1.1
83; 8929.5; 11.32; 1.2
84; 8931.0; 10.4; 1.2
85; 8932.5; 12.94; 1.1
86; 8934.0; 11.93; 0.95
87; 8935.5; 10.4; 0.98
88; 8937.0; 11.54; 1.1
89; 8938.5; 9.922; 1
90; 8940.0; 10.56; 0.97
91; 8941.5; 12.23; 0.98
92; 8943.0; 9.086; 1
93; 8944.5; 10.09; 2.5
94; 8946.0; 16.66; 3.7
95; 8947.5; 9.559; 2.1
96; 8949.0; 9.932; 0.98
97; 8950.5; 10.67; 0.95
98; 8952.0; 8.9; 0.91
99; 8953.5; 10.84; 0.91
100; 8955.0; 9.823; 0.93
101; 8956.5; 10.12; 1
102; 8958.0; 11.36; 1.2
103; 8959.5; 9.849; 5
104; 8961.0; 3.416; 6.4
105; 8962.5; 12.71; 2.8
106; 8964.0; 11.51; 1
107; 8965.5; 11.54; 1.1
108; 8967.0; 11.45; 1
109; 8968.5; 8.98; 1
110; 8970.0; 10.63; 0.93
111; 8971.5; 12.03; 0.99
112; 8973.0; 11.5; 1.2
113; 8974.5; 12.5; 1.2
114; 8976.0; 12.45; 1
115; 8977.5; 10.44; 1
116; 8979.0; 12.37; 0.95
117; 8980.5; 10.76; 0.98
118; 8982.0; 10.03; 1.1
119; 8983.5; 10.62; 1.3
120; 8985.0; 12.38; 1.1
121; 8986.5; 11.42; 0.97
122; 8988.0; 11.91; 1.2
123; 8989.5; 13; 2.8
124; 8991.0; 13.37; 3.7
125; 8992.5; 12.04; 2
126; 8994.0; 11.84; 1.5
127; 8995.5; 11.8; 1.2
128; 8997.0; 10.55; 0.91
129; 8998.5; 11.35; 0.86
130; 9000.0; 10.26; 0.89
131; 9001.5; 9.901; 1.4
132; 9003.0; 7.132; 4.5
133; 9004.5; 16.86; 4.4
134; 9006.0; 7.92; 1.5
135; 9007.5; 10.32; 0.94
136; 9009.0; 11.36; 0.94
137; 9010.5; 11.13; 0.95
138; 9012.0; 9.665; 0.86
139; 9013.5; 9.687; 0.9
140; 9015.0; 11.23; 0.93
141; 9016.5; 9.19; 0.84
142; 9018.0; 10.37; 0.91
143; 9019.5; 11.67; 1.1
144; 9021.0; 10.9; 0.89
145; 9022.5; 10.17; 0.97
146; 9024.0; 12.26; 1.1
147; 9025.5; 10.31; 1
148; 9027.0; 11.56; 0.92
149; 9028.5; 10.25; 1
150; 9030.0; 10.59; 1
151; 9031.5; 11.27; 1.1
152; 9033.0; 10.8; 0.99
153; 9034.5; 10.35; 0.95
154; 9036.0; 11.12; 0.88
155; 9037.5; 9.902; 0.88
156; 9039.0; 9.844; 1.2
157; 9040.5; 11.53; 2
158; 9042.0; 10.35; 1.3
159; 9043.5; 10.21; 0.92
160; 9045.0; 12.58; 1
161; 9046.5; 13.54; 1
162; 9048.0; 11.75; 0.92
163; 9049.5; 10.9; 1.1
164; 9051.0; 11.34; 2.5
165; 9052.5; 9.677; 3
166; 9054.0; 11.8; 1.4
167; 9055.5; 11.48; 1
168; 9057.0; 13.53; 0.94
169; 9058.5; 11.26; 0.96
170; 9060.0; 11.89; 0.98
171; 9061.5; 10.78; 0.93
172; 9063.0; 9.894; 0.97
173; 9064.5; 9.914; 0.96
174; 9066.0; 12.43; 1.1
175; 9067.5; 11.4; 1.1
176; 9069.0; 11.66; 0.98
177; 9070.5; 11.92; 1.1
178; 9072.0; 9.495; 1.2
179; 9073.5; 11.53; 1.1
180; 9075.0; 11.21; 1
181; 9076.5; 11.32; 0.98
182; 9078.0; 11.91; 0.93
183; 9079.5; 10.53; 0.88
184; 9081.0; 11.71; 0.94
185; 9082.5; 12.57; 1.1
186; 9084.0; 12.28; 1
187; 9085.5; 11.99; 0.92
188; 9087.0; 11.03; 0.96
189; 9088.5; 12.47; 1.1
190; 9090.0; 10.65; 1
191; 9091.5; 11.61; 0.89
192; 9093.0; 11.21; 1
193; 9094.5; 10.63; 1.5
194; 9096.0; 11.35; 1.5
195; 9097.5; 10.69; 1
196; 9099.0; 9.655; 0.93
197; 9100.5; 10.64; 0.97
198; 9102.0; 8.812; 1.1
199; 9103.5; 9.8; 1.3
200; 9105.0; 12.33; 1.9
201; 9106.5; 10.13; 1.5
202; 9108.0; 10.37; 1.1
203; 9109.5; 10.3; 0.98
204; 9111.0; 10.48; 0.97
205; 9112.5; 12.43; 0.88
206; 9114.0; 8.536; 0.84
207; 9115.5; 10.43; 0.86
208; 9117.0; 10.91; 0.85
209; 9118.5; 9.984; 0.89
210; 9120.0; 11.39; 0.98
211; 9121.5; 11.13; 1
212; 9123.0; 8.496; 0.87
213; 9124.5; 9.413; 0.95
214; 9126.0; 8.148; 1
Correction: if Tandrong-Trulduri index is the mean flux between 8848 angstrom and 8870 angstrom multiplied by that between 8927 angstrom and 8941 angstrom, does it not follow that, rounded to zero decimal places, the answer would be 120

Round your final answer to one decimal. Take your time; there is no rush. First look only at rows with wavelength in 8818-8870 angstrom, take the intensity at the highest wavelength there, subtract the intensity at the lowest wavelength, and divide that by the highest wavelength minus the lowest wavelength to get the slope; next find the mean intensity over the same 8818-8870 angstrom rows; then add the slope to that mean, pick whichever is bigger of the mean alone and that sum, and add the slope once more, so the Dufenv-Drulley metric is 11.2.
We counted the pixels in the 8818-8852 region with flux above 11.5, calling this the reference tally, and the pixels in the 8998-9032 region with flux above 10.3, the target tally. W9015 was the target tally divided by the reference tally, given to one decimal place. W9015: 1.4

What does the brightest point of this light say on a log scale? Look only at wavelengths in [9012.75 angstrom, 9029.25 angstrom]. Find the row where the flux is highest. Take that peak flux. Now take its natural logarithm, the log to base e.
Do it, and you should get 2.51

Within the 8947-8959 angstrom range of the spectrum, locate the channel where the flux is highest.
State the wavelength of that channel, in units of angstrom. 8958.0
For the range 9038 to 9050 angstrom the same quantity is 9046.5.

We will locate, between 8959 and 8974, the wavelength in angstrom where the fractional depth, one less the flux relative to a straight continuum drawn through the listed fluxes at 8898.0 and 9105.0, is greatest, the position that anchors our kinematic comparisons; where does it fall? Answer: 8961.0 angstrom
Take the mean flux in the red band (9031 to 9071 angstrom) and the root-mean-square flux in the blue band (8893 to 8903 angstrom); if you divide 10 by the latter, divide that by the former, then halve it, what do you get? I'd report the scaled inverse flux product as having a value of 0.0573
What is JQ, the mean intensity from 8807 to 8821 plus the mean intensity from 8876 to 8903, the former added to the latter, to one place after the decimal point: 20.3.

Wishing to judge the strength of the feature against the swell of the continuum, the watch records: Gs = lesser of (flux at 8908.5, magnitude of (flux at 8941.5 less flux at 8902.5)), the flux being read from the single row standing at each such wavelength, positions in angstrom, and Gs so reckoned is 4.7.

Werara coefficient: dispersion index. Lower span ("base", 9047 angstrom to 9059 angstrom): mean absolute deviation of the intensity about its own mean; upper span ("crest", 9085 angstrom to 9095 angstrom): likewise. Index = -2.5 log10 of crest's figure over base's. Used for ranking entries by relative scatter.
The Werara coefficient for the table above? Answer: 0.199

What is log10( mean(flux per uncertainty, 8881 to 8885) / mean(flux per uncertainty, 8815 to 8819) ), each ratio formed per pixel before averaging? -0.07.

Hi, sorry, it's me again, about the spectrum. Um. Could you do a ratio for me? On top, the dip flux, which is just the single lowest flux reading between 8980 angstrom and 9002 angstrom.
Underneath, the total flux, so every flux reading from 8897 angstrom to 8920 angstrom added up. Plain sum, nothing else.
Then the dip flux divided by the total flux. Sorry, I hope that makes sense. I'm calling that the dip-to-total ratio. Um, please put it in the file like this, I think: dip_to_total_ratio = 0.070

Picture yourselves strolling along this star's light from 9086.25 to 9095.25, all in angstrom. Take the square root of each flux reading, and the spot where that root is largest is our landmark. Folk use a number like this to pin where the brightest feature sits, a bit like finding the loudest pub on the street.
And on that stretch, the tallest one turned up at 9088.5 angstrom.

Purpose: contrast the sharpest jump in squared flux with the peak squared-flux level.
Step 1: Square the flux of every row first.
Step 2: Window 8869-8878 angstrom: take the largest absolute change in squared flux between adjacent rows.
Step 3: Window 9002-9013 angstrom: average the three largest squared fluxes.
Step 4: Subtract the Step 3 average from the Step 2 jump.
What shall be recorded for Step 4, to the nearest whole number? -130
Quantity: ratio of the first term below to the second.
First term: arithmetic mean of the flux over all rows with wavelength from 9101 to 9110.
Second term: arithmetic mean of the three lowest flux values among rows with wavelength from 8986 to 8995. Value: 0.88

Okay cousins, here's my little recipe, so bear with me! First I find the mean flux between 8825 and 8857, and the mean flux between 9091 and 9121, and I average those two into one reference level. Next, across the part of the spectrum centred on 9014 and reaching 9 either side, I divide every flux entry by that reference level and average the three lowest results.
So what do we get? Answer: 0.82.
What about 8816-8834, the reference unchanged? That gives 0.97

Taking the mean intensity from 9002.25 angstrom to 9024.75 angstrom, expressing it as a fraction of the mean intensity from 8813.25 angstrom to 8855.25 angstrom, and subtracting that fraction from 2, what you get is 1.06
